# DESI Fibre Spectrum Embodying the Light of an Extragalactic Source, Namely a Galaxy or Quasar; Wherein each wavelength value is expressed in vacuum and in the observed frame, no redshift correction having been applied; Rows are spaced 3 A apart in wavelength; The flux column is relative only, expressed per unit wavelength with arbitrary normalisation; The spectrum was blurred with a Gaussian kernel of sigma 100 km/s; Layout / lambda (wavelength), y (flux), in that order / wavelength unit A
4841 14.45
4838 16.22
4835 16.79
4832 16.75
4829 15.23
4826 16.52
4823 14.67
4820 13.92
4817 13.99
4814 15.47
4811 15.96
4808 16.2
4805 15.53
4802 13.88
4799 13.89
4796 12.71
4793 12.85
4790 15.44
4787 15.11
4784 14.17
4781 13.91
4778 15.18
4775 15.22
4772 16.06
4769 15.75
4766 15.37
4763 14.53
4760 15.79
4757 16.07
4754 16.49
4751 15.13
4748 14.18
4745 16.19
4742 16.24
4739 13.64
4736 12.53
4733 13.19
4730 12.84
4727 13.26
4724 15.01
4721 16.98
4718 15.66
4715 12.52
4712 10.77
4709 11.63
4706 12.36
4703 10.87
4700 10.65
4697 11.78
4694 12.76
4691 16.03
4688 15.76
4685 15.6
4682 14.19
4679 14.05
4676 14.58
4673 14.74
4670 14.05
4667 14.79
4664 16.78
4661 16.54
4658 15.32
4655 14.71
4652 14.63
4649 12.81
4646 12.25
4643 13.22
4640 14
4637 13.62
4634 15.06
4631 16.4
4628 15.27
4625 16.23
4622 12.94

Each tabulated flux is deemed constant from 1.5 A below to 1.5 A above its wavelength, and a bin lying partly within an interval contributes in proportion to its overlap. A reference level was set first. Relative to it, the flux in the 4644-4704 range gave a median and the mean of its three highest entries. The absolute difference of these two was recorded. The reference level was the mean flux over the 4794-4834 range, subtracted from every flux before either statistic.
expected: 1.8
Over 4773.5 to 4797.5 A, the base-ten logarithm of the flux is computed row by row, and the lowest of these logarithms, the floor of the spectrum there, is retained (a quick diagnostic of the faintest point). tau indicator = 1.10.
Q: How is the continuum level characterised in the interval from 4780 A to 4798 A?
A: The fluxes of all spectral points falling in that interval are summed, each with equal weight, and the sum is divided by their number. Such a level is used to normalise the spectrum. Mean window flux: 14.0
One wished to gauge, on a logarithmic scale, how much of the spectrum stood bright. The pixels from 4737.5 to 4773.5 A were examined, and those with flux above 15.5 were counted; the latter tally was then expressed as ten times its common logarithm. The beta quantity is 8.5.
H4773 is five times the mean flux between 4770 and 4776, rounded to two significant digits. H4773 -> 78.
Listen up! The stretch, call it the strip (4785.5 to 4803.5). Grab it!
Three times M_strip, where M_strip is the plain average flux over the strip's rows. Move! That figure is 41.9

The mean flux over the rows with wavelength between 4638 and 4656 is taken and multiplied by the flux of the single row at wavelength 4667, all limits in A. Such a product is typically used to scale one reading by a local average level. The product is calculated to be 201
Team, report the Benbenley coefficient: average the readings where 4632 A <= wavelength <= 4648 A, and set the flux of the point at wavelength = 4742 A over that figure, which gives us 1.19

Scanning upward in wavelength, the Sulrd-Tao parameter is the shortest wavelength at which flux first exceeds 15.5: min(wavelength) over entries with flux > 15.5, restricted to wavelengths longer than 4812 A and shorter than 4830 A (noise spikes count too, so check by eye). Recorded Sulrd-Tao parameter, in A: 4826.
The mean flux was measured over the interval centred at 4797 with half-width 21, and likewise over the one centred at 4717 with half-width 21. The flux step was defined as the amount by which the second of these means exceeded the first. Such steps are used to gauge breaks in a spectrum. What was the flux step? -1.7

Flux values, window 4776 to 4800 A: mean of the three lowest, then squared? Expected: 173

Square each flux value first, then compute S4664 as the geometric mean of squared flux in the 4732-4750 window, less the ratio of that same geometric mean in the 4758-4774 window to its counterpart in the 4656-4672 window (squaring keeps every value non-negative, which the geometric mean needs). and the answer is 202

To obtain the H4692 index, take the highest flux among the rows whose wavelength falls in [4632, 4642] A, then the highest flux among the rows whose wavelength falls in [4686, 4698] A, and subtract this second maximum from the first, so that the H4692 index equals -1.0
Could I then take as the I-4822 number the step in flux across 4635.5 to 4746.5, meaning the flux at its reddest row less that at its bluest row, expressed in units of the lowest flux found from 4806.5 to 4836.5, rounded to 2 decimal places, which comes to 0.18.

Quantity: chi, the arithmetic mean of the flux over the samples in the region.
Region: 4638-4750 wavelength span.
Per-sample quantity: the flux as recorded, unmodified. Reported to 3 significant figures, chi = 14.0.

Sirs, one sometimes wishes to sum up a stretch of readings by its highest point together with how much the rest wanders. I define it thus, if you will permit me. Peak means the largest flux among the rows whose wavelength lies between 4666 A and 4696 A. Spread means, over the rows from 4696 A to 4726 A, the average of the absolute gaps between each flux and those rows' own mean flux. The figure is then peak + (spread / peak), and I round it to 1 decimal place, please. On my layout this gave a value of 16.1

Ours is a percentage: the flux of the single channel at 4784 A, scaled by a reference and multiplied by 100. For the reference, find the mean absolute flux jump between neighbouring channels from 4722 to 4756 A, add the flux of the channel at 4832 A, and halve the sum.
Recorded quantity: 159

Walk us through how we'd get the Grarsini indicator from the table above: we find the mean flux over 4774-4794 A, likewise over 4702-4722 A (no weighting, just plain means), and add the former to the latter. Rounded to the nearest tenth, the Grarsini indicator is 27.5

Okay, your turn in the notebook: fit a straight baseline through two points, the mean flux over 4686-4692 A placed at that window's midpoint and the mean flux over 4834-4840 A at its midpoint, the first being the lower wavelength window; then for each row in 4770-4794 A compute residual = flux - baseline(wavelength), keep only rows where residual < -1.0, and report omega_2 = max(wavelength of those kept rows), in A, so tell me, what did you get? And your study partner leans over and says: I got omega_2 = 4793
